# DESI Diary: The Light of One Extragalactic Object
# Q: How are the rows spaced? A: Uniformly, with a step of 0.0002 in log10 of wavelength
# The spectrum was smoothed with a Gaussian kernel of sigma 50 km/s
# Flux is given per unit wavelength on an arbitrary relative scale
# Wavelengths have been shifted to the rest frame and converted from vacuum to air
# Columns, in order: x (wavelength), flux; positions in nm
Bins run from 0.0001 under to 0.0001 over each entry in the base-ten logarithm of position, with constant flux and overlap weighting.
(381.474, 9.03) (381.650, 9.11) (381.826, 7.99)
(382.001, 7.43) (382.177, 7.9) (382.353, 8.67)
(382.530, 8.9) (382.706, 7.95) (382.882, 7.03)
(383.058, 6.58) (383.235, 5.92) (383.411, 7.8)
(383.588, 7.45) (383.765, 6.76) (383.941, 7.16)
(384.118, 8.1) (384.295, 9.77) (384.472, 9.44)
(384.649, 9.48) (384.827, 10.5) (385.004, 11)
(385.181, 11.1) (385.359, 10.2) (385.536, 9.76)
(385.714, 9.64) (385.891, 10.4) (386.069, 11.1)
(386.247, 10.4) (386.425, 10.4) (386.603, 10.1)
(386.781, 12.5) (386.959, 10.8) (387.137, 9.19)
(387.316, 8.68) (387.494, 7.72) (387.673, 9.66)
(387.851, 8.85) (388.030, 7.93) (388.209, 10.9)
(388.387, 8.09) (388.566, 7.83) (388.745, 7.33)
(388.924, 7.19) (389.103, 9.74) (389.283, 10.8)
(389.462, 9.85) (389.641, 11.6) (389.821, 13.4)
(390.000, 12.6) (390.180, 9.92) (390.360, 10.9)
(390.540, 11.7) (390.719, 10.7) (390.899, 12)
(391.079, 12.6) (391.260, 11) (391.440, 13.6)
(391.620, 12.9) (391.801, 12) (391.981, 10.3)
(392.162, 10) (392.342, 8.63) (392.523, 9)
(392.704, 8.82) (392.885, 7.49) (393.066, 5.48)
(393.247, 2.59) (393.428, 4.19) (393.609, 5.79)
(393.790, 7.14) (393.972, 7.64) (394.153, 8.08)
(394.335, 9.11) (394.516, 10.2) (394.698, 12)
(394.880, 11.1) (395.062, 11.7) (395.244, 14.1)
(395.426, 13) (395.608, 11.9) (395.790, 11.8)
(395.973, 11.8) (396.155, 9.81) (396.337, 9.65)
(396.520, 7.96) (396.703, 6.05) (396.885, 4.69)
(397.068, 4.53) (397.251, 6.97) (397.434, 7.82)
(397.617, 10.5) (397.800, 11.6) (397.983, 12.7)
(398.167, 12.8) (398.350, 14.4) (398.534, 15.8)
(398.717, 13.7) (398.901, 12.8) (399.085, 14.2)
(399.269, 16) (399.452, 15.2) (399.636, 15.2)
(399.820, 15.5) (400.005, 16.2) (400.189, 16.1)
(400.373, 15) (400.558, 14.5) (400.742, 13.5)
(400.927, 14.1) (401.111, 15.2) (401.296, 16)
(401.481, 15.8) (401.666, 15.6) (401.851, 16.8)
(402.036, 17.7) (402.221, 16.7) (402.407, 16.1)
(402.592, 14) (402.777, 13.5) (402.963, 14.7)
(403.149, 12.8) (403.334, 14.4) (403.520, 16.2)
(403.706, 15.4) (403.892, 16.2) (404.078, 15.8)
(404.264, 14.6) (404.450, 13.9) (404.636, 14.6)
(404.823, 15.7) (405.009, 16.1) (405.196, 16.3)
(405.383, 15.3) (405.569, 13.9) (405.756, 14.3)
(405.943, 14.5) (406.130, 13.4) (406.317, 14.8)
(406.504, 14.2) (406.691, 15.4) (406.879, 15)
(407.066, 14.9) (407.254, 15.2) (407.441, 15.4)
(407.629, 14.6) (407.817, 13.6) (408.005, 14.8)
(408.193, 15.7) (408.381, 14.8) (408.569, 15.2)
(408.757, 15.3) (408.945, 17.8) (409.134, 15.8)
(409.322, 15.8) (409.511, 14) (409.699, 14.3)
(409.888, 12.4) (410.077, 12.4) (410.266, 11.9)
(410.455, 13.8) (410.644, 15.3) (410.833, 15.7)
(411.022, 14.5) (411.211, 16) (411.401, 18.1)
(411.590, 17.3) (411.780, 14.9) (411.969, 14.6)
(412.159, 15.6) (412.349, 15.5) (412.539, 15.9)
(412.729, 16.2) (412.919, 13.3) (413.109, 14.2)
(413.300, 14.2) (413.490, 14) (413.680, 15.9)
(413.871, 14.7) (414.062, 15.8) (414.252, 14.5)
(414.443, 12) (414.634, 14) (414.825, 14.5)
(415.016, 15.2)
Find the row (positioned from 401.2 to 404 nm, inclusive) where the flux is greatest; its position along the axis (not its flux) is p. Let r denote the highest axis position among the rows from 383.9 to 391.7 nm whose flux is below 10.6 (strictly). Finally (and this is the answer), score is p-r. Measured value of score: 11.86 nm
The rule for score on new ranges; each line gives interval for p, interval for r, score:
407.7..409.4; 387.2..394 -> 14.97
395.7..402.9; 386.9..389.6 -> 12.57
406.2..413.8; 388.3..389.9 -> 21.94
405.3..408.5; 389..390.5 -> 18.01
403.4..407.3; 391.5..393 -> 12.31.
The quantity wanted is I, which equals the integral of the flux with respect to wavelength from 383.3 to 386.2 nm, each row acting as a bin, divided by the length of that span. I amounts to 9.3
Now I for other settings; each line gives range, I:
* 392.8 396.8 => 9.0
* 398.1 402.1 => 15.1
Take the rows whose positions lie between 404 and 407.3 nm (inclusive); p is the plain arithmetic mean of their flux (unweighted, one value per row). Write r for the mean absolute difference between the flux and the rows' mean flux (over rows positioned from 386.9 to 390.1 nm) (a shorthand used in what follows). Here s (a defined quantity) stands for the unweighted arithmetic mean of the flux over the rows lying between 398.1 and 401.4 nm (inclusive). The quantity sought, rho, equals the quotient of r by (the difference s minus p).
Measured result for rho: -15.6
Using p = 14.9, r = 1.5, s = 15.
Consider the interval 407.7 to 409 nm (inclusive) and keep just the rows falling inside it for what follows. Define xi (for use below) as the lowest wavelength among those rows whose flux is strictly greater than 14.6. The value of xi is 408.005 nm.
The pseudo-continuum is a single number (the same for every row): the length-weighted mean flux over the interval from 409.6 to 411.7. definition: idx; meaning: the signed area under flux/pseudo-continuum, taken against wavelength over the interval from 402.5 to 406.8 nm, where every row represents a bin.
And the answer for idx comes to 4.32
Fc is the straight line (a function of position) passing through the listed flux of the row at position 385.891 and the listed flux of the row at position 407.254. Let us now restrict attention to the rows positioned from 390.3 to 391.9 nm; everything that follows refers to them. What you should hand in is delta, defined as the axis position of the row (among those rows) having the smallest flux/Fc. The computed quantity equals 390.719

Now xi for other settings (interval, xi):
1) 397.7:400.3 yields 398.534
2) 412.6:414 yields 412.729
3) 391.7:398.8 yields 398.534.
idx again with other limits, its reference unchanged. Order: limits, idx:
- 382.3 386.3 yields 2.42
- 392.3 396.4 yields 2.56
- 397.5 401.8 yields 4.22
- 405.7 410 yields 4.34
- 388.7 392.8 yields 3.00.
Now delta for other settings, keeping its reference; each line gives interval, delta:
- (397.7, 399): 397.800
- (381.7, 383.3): 383.235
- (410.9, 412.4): 411.969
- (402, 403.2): 403.149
